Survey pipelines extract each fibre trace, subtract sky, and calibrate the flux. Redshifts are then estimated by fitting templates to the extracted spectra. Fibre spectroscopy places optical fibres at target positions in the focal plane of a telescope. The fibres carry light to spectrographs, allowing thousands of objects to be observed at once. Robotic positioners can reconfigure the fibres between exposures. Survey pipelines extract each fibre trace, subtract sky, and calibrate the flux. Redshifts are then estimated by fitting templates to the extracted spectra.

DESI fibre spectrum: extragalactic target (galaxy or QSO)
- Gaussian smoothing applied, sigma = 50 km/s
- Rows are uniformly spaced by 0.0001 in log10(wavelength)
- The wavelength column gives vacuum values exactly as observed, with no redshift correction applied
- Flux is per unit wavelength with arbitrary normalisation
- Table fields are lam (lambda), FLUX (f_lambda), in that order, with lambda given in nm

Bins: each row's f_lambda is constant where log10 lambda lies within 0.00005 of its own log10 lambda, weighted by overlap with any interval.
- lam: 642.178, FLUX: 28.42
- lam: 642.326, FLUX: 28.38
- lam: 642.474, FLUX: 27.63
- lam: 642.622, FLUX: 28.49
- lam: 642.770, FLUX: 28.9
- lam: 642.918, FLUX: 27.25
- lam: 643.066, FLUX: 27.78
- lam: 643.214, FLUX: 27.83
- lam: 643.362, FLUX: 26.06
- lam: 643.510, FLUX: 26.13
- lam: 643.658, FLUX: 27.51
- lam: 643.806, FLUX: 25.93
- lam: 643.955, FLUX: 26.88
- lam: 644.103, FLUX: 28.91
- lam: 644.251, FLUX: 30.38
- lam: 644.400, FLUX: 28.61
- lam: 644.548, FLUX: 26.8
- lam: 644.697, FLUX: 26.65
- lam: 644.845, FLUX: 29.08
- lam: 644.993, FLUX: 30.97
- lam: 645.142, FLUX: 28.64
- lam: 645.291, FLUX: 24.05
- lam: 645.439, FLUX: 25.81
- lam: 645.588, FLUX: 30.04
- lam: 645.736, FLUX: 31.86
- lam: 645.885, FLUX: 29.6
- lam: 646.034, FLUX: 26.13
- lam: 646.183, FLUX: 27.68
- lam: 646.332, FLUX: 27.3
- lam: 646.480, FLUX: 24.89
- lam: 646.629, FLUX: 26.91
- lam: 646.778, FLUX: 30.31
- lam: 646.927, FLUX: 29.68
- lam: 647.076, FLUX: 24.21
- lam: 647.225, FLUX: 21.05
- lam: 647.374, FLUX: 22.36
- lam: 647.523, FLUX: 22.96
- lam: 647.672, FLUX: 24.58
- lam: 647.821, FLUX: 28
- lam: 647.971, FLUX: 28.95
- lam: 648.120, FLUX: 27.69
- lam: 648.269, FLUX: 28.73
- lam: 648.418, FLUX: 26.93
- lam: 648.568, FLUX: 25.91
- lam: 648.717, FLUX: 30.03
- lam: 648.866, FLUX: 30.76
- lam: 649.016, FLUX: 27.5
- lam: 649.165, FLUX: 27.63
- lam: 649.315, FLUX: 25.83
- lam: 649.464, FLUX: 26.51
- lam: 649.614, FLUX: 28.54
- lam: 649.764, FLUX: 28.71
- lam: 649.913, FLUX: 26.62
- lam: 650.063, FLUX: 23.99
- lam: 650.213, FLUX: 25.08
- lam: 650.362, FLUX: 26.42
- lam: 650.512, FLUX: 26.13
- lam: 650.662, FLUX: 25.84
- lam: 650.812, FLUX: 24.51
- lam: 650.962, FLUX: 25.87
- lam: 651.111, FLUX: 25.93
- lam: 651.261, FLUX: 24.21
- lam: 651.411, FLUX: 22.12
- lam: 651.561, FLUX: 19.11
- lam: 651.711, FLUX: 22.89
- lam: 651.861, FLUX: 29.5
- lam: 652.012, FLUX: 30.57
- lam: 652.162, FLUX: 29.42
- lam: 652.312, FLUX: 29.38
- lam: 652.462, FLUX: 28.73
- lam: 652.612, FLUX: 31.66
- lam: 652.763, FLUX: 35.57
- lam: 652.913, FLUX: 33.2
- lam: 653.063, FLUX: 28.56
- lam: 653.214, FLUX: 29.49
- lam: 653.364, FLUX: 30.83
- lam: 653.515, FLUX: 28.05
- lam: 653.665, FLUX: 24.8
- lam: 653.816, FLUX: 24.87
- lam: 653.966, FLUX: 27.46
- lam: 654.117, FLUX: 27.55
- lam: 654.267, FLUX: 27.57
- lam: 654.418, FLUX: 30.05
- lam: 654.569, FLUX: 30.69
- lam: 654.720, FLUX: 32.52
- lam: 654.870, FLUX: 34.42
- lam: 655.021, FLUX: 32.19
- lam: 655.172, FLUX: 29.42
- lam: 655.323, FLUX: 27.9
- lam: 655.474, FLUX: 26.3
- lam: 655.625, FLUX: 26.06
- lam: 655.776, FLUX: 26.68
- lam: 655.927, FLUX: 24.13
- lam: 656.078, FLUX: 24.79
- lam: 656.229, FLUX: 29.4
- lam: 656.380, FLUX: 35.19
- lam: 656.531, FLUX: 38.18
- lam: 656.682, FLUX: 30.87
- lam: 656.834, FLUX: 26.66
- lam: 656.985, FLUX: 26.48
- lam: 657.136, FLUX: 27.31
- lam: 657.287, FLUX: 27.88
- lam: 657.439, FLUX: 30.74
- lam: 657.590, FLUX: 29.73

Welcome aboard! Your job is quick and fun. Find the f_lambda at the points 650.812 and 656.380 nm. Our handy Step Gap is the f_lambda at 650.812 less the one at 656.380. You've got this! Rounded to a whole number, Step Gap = -11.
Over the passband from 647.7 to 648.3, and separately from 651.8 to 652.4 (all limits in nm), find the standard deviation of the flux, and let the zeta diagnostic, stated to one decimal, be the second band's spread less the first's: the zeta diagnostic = 0.0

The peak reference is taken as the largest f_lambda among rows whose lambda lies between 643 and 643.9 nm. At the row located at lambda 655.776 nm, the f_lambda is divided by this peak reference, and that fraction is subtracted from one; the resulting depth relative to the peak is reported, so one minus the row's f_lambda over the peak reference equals 0.04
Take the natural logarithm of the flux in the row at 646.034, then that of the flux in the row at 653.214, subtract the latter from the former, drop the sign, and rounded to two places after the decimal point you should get 0.12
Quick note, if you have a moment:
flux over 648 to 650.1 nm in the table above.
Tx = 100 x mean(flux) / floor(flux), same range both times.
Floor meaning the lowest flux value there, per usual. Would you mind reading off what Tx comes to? 115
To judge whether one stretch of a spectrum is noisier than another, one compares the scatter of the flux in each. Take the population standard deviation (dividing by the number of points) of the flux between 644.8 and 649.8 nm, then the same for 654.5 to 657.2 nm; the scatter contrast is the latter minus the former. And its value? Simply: 1.2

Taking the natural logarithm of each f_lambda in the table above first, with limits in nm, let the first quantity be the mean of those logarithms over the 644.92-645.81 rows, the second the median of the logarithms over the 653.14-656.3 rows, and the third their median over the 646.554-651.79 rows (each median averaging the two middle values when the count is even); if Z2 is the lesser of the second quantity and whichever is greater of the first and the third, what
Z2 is 3.33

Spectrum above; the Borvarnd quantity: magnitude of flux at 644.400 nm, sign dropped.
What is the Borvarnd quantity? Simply 28.6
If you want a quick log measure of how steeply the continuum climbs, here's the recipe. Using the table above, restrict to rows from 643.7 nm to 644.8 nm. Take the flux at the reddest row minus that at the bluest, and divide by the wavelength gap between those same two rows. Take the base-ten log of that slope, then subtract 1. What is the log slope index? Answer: -1.1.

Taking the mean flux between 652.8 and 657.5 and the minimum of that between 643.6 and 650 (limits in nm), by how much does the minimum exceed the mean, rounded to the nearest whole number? -8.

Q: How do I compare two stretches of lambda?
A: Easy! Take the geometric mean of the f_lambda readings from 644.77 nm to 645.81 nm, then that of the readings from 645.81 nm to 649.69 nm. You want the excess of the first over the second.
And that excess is 1.7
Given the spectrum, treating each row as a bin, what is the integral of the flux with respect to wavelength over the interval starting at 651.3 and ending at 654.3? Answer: 84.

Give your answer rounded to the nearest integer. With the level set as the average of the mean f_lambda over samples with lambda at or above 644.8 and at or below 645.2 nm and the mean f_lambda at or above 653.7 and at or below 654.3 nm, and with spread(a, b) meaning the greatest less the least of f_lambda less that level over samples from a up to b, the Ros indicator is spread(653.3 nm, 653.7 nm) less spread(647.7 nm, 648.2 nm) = 5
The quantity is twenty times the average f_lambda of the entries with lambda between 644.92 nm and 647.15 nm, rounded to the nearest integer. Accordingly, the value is 557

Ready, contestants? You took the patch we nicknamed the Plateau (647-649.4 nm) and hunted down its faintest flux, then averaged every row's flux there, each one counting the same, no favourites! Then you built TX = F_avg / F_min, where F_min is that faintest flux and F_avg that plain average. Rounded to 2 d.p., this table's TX 1.26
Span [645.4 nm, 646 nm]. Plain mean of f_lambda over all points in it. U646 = 29.3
